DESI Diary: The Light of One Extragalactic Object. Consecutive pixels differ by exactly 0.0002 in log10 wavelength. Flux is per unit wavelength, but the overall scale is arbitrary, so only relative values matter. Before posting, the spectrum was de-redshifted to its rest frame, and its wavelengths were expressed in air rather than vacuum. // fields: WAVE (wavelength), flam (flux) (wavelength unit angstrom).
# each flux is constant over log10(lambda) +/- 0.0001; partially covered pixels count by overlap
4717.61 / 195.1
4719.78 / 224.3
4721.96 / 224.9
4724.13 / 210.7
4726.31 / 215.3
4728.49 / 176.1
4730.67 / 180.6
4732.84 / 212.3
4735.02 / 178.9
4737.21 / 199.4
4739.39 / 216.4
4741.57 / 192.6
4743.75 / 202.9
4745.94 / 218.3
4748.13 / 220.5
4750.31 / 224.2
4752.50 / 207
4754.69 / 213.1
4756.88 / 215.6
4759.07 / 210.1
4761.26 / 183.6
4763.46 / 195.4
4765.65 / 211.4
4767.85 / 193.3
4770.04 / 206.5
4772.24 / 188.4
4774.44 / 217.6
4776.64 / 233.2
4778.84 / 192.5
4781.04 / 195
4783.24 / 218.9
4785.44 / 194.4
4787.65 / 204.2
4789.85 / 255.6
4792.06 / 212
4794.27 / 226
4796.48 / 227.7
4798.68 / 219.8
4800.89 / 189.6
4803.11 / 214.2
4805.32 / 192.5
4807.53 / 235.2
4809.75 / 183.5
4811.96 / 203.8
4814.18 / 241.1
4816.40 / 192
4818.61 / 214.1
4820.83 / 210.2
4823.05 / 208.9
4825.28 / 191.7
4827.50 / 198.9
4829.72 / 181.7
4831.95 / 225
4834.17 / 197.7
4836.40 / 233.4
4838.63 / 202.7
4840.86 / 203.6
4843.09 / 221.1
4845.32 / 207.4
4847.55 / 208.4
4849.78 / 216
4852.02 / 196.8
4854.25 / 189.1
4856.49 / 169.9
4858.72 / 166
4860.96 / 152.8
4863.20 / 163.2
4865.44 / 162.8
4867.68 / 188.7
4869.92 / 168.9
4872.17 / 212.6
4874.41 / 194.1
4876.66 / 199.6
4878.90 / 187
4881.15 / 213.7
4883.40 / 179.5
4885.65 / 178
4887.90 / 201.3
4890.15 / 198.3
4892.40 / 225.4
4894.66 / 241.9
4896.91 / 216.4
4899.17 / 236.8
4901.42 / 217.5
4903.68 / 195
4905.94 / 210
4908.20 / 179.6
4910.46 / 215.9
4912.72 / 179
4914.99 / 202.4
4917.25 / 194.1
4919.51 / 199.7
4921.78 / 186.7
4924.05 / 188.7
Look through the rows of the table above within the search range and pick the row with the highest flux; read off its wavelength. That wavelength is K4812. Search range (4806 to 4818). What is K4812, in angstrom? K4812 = 4814.18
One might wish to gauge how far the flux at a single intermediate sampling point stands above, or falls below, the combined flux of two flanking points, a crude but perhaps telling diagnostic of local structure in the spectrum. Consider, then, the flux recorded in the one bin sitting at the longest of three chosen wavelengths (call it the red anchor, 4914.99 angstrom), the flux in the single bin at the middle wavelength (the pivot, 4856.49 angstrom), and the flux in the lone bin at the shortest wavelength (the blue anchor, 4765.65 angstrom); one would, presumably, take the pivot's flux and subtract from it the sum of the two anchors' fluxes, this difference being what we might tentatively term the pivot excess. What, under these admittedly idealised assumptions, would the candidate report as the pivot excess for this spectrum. -244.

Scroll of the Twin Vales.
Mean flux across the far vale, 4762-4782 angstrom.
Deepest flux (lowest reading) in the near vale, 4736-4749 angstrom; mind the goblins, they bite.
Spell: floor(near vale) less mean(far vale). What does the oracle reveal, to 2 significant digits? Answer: -11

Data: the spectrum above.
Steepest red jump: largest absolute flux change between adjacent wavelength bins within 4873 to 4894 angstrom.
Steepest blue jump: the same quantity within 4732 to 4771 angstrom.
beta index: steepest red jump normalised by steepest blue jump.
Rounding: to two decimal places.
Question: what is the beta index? 1.02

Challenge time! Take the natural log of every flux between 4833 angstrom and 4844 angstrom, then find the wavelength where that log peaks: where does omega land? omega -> 4836.40 angstrom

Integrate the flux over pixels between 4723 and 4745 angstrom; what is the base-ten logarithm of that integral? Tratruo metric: 3.64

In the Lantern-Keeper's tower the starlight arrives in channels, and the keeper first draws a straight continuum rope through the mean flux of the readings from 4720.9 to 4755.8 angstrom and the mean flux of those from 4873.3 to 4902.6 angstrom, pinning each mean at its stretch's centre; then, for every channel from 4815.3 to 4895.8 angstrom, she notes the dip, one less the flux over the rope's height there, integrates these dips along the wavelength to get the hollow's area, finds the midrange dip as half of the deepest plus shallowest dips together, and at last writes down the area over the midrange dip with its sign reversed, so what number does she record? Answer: -80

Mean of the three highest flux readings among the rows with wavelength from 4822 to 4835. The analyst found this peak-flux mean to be 211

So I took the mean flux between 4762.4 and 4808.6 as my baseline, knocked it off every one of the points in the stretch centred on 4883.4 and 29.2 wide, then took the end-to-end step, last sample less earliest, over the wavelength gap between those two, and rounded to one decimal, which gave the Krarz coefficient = 1.8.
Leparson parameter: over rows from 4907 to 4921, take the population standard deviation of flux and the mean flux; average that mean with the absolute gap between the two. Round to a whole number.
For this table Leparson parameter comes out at 189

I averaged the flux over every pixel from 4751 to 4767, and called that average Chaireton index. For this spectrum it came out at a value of 205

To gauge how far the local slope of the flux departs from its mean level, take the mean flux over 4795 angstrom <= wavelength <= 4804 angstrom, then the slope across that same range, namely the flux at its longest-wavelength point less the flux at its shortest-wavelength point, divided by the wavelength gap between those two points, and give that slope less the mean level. -215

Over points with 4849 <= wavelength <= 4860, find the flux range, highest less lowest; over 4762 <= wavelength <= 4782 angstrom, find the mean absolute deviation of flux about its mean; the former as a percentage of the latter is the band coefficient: 417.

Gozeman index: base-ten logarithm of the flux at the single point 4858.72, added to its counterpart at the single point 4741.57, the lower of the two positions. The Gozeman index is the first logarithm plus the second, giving 4.50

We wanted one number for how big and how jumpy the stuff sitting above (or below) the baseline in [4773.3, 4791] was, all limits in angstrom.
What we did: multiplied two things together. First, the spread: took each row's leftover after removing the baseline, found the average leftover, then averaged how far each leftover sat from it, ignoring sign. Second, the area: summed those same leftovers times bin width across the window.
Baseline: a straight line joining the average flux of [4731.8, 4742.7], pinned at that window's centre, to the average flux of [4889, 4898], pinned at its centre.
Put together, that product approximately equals 2502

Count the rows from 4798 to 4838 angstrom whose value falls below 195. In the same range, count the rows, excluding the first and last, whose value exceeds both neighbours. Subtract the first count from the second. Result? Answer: 0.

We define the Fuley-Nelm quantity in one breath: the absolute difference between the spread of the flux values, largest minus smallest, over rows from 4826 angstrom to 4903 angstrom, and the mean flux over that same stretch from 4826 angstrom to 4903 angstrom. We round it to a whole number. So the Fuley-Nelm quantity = 110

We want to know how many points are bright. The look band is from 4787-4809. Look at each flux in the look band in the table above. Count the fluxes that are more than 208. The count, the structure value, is 7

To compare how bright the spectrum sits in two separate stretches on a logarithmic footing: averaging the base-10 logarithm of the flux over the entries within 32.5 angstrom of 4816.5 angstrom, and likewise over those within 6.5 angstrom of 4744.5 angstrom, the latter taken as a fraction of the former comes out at 1.00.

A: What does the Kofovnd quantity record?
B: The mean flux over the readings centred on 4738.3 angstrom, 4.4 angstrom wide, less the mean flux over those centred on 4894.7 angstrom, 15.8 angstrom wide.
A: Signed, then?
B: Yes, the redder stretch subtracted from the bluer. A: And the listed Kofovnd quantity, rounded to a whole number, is -12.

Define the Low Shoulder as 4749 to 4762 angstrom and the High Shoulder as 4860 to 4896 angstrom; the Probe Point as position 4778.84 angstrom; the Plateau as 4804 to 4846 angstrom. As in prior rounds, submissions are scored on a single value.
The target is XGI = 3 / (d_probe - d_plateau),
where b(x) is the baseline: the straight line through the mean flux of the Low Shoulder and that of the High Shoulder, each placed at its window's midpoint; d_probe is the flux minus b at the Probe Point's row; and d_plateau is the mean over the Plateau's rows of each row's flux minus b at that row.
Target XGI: -0.14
